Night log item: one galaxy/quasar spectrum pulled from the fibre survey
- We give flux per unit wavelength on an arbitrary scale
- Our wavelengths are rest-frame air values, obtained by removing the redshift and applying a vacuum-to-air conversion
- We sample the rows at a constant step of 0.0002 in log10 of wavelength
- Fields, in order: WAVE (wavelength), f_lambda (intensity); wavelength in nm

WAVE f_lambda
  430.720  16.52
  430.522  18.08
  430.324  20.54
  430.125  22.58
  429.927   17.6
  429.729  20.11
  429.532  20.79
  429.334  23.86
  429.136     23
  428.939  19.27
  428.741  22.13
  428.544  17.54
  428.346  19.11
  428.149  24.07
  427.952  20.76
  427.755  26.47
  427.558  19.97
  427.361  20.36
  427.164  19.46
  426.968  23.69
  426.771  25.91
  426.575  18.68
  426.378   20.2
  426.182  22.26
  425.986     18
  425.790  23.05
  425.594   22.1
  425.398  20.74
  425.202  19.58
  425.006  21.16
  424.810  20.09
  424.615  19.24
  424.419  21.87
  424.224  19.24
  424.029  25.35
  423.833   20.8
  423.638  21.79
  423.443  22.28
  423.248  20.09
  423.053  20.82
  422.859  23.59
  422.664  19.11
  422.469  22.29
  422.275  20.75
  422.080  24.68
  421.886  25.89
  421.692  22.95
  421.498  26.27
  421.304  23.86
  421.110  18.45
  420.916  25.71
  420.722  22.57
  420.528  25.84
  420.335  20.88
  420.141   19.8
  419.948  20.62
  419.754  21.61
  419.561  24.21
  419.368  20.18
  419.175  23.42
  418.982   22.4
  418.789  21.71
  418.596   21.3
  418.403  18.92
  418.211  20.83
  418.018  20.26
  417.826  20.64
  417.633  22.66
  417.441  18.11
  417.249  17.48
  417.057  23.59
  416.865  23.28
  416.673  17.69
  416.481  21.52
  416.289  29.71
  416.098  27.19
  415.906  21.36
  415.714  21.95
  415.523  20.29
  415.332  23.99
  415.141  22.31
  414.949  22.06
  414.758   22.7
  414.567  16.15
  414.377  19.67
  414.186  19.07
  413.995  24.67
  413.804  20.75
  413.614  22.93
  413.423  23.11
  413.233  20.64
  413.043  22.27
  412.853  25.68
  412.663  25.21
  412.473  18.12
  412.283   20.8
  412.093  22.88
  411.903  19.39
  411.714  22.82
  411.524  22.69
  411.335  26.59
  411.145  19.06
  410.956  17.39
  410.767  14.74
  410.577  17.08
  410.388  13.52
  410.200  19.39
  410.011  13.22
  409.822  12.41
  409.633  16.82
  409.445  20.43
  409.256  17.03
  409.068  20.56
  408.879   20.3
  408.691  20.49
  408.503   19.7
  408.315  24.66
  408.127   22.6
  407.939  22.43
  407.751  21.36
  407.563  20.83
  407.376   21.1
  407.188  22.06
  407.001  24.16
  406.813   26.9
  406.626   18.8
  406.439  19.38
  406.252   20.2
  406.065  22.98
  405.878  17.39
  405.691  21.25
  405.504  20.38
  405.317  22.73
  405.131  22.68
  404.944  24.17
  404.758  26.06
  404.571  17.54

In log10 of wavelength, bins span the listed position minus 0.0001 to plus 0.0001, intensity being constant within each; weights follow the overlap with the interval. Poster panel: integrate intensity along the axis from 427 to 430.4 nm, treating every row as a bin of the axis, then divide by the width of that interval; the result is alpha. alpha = 21.1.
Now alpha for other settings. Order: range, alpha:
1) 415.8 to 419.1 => 21.7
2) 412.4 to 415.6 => 21.8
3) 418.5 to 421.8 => 22.5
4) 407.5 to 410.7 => 18.9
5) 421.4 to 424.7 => 22.2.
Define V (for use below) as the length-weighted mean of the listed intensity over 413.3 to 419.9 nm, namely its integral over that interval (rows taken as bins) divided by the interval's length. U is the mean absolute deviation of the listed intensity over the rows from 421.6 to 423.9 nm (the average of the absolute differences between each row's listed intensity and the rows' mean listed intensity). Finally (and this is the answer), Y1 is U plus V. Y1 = 23.2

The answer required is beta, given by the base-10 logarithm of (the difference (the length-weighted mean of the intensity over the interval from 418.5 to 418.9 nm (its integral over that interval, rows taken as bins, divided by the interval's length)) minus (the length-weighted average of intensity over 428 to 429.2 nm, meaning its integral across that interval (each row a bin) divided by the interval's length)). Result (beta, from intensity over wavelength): -0.1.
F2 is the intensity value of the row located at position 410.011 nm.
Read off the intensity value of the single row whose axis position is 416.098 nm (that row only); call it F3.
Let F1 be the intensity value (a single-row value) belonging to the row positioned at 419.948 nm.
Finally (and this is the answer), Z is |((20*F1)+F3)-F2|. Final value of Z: 426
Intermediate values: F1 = 20.62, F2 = 13.22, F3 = 27.19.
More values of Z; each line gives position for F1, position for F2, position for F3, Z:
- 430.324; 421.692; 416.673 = 406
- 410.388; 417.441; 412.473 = 270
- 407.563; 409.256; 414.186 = 419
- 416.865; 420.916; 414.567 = 456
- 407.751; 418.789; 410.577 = 423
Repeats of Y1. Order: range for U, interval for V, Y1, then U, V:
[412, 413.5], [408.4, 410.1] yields 19.8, 1.88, 17.9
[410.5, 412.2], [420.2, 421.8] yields 26.3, 3.07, 23.3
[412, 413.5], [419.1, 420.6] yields 23.9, 1.88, 22.0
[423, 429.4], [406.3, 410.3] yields 22.0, 1.79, 20.2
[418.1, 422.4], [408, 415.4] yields 22.3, 1.94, 20.4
